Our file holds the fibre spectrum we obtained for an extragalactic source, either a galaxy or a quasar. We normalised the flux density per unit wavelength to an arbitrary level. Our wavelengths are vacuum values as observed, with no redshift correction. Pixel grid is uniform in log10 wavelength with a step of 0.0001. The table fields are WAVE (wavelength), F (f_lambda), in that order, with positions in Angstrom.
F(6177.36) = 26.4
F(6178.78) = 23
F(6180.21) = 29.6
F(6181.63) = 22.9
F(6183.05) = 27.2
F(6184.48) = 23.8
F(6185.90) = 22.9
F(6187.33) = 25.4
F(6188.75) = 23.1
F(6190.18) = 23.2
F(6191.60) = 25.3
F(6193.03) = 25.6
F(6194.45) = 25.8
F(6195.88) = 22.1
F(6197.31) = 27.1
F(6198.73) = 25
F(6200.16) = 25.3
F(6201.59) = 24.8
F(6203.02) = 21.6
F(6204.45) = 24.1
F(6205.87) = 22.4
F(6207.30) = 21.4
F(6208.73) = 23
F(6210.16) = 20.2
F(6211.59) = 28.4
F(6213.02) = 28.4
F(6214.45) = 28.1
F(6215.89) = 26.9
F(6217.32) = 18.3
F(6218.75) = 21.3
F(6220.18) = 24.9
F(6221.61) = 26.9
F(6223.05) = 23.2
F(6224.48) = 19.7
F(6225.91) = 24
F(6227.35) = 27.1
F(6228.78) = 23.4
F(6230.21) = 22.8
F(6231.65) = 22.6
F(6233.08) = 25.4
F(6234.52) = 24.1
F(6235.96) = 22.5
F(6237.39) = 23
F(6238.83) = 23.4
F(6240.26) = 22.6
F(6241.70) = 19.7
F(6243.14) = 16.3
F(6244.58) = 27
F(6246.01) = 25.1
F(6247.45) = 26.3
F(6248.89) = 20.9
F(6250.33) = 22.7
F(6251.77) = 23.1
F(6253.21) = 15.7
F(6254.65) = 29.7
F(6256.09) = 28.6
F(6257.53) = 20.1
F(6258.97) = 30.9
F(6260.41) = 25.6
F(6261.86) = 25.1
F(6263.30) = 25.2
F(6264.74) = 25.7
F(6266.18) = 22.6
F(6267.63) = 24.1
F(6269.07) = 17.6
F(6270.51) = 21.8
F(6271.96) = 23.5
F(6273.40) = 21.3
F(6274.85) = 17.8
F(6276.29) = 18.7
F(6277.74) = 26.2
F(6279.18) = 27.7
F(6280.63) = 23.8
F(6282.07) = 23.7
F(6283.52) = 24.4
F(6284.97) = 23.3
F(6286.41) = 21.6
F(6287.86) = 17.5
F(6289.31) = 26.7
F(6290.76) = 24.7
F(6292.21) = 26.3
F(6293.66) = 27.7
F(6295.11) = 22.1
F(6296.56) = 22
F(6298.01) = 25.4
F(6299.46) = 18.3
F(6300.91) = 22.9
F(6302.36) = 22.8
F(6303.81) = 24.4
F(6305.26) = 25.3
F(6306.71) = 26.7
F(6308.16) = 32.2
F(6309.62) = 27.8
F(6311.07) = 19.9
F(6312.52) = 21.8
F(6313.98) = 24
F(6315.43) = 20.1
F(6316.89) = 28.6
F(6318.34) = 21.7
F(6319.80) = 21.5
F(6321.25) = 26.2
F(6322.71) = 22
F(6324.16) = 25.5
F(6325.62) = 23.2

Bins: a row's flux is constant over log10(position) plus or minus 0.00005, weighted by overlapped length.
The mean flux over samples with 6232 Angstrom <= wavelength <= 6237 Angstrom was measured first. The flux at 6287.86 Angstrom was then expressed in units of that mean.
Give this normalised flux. 0.73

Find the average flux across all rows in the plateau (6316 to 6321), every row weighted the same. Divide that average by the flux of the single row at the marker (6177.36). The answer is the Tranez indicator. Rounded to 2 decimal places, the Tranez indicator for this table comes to 0.91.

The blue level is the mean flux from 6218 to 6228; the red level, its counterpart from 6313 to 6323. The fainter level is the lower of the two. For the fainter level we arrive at 23.4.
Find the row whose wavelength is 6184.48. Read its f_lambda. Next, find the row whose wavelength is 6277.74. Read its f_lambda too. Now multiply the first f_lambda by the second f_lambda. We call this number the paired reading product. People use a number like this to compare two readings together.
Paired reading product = 624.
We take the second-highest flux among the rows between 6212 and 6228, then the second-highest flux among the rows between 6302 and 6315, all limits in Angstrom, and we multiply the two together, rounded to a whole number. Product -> 781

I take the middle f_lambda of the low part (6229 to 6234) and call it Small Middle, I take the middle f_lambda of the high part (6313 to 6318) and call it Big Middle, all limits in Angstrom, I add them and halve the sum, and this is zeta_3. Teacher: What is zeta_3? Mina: 23.4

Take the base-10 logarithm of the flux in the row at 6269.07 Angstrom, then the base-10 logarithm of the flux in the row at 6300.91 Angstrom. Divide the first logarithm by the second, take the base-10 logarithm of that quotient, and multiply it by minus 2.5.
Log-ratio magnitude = 0.10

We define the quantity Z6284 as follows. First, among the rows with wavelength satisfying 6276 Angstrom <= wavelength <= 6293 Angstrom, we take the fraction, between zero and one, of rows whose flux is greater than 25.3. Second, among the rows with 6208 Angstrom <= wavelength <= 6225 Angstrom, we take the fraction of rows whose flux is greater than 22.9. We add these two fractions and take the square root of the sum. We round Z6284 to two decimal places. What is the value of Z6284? 1.00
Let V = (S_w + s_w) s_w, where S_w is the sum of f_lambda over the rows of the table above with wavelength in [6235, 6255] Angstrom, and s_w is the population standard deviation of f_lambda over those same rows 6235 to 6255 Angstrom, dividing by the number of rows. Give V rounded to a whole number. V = 1183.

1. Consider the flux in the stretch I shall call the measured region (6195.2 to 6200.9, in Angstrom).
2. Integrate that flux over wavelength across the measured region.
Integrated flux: 142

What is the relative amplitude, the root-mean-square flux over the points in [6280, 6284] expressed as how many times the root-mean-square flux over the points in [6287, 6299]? 0.99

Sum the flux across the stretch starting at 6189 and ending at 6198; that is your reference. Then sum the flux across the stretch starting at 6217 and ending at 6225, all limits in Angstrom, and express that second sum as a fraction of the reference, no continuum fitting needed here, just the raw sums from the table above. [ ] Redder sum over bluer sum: 0.90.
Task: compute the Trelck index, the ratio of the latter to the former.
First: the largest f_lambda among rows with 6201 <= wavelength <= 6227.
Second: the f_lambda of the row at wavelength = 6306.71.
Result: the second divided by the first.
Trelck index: 0.94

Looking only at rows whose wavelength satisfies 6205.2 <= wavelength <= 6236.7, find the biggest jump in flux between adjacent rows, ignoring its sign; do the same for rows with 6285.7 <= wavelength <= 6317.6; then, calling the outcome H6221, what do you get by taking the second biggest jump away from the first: -1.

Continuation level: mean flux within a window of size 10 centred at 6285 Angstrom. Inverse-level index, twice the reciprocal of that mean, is 0.0870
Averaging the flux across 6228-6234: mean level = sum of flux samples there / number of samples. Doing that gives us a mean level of 23.6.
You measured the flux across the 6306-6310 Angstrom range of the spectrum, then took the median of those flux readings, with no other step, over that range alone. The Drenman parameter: 28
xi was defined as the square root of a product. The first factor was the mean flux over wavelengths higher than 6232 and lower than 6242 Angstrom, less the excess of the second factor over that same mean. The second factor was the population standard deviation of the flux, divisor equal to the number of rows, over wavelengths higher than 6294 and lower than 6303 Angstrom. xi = 9.6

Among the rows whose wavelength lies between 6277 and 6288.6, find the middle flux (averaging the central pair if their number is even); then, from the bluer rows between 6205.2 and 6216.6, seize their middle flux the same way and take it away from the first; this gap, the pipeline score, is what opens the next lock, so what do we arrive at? -1.2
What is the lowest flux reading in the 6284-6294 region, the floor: 17.5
